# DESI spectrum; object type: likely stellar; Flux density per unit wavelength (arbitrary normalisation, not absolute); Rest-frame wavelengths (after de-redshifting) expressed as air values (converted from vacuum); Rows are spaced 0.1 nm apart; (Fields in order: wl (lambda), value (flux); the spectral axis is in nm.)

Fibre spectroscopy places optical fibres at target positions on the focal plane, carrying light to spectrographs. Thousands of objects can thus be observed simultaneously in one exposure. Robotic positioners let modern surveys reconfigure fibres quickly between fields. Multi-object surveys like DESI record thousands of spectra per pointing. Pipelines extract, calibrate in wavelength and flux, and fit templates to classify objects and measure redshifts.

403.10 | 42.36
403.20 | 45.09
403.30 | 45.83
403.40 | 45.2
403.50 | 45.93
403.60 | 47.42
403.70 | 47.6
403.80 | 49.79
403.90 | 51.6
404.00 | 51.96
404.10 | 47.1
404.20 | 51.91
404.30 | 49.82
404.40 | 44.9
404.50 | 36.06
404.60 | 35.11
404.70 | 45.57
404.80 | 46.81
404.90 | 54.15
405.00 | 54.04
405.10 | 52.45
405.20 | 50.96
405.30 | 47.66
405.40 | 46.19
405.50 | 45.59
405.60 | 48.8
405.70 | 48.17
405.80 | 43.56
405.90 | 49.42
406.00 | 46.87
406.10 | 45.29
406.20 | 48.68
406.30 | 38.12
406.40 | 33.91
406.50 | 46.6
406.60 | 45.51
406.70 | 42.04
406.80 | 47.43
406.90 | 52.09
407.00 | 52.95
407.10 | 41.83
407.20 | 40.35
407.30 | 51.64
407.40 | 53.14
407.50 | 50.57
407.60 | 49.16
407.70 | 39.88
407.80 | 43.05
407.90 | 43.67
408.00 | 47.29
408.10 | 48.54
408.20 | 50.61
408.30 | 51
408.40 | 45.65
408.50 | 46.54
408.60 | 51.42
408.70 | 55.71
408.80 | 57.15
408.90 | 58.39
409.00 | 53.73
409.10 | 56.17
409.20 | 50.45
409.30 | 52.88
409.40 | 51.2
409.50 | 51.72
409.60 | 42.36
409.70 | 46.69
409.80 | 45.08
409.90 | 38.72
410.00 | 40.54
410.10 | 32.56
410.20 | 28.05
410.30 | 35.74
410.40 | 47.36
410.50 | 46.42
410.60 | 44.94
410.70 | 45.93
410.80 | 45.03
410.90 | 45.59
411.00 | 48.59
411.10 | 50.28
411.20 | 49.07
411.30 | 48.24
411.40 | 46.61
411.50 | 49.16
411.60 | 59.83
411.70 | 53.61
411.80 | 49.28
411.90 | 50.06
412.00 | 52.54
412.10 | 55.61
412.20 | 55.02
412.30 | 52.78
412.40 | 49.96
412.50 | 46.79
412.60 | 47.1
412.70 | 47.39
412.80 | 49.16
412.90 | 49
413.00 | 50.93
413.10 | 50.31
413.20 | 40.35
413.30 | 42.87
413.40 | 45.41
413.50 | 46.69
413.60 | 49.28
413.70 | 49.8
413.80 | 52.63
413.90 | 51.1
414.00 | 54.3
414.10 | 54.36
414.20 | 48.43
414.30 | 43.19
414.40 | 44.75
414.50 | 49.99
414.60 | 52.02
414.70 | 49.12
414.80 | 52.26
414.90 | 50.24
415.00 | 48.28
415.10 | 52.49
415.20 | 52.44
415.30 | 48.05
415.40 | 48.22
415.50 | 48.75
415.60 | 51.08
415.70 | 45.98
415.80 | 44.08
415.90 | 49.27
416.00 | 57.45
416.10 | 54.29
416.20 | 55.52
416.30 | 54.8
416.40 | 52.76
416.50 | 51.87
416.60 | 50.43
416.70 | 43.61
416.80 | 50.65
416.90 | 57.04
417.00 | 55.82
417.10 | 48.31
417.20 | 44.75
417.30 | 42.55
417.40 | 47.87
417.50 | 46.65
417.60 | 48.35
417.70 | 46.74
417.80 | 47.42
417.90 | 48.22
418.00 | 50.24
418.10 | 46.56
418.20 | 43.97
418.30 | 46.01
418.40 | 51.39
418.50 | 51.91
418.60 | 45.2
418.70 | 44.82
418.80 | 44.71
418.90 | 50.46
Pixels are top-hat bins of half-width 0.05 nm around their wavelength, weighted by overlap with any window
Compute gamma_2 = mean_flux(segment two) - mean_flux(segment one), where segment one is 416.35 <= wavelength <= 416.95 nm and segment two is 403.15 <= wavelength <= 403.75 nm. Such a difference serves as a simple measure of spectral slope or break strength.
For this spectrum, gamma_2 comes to -5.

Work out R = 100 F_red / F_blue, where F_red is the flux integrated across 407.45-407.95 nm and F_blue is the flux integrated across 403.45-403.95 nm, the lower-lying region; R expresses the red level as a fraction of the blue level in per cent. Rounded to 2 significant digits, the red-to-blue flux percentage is 93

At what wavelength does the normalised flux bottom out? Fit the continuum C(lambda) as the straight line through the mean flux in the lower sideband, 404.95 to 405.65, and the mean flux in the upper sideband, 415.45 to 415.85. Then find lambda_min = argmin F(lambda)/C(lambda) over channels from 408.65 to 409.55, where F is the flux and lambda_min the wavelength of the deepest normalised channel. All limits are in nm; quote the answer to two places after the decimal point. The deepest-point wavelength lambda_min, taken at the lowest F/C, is 409.20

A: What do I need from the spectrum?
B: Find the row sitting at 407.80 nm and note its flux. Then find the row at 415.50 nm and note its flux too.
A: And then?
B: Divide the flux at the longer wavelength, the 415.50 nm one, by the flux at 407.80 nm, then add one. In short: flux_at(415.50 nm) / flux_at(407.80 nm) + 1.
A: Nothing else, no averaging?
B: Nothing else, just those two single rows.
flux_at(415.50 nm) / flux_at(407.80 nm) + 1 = 2.13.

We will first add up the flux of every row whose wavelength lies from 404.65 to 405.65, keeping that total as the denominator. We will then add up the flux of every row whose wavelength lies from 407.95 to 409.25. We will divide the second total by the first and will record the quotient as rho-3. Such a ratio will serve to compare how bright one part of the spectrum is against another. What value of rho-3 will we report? 1.37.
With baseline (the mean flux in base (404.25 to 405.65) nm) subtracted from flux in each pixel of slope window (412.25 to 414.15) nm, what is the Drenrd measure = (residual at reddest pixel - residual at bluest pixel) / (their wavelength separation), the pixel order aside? 0.9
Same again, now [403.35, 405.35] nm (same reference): 1.3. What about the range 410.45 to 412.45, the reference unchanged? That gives 1.9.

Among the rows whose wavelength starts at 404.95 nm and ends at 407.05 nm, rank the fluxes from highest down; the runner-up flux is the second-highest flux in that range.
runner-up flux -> 52.95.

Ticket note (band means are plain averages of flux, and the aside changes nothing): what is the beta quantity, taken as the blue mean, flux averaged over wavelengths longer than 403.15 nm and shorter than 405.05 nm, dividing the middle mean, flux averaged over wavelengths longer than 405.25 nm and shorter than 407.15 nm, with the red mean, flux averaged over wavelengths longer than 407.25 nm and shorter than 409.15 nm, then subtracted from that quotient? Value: -49.20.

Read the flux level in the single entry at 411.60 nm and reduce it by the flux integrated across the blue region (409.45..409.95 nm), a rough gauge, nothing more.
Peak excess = 37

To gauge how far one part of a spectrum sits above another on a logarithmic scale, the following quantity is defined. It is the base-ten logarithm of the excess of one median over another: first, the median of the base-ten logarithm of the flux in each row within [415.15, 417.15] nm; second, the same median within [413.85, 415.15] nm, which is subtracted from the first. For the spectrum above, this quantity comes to -2.3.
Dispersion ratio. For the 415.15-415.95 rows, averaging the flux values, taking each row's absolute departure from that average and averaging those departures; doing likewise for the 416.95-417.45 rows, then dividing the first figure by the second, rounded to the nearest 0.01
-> 0.56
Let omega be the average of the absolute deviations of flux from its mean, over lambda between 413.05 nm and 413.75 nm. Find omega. 3.0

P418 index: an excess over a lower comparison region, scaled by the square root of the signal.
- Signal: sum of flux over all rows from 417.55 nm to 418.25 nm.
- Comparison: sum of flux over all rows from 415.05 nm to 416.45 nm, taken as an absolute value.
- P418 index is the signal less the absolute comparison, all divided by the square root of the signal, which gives -21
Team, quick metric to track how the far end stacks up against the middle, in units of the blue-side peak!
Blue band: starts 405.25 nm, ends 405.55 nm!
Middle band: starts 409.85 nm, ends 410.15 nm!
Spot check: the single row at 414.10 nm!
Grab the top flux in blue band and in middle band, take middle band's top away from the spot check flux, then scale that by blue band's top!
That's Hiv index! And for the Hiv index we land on 0.29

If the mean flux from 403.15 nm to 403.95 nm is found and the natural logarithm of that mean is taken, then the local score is 3.86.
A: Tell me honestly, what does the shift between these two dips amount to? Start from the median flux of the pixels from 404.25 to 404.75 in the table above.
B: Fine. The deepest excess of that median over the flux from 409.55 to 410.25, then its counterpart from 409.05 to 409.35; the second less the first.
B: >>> -22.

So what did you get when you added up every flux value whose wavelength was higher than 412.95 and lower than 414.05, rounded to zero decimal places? 534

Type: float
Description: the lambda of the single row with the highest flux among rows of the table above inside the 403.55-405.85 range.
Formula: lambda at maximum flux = 404.90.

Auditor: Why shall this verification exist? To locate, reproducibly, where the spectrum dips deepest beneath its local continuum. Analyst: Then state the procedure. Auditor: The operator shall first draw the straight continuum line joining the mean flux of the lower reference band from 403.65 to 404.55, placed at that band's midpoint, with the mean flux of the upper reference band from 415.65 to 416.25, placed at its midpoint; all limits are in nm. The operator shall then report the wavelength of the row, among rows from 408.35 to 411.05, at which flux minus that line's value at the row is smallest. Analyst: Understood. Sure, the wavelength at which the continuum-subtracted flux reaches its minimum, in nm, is 410.20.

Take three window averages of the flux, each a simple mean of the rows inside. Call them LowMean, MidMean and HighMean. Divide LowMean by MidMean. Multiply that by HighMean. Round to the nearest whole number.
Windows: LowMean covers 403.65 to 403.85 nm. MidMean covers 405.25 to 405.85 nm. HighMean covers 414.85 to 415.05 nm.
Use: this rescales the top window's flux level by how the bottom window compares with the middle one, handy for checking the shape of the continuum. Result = 51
